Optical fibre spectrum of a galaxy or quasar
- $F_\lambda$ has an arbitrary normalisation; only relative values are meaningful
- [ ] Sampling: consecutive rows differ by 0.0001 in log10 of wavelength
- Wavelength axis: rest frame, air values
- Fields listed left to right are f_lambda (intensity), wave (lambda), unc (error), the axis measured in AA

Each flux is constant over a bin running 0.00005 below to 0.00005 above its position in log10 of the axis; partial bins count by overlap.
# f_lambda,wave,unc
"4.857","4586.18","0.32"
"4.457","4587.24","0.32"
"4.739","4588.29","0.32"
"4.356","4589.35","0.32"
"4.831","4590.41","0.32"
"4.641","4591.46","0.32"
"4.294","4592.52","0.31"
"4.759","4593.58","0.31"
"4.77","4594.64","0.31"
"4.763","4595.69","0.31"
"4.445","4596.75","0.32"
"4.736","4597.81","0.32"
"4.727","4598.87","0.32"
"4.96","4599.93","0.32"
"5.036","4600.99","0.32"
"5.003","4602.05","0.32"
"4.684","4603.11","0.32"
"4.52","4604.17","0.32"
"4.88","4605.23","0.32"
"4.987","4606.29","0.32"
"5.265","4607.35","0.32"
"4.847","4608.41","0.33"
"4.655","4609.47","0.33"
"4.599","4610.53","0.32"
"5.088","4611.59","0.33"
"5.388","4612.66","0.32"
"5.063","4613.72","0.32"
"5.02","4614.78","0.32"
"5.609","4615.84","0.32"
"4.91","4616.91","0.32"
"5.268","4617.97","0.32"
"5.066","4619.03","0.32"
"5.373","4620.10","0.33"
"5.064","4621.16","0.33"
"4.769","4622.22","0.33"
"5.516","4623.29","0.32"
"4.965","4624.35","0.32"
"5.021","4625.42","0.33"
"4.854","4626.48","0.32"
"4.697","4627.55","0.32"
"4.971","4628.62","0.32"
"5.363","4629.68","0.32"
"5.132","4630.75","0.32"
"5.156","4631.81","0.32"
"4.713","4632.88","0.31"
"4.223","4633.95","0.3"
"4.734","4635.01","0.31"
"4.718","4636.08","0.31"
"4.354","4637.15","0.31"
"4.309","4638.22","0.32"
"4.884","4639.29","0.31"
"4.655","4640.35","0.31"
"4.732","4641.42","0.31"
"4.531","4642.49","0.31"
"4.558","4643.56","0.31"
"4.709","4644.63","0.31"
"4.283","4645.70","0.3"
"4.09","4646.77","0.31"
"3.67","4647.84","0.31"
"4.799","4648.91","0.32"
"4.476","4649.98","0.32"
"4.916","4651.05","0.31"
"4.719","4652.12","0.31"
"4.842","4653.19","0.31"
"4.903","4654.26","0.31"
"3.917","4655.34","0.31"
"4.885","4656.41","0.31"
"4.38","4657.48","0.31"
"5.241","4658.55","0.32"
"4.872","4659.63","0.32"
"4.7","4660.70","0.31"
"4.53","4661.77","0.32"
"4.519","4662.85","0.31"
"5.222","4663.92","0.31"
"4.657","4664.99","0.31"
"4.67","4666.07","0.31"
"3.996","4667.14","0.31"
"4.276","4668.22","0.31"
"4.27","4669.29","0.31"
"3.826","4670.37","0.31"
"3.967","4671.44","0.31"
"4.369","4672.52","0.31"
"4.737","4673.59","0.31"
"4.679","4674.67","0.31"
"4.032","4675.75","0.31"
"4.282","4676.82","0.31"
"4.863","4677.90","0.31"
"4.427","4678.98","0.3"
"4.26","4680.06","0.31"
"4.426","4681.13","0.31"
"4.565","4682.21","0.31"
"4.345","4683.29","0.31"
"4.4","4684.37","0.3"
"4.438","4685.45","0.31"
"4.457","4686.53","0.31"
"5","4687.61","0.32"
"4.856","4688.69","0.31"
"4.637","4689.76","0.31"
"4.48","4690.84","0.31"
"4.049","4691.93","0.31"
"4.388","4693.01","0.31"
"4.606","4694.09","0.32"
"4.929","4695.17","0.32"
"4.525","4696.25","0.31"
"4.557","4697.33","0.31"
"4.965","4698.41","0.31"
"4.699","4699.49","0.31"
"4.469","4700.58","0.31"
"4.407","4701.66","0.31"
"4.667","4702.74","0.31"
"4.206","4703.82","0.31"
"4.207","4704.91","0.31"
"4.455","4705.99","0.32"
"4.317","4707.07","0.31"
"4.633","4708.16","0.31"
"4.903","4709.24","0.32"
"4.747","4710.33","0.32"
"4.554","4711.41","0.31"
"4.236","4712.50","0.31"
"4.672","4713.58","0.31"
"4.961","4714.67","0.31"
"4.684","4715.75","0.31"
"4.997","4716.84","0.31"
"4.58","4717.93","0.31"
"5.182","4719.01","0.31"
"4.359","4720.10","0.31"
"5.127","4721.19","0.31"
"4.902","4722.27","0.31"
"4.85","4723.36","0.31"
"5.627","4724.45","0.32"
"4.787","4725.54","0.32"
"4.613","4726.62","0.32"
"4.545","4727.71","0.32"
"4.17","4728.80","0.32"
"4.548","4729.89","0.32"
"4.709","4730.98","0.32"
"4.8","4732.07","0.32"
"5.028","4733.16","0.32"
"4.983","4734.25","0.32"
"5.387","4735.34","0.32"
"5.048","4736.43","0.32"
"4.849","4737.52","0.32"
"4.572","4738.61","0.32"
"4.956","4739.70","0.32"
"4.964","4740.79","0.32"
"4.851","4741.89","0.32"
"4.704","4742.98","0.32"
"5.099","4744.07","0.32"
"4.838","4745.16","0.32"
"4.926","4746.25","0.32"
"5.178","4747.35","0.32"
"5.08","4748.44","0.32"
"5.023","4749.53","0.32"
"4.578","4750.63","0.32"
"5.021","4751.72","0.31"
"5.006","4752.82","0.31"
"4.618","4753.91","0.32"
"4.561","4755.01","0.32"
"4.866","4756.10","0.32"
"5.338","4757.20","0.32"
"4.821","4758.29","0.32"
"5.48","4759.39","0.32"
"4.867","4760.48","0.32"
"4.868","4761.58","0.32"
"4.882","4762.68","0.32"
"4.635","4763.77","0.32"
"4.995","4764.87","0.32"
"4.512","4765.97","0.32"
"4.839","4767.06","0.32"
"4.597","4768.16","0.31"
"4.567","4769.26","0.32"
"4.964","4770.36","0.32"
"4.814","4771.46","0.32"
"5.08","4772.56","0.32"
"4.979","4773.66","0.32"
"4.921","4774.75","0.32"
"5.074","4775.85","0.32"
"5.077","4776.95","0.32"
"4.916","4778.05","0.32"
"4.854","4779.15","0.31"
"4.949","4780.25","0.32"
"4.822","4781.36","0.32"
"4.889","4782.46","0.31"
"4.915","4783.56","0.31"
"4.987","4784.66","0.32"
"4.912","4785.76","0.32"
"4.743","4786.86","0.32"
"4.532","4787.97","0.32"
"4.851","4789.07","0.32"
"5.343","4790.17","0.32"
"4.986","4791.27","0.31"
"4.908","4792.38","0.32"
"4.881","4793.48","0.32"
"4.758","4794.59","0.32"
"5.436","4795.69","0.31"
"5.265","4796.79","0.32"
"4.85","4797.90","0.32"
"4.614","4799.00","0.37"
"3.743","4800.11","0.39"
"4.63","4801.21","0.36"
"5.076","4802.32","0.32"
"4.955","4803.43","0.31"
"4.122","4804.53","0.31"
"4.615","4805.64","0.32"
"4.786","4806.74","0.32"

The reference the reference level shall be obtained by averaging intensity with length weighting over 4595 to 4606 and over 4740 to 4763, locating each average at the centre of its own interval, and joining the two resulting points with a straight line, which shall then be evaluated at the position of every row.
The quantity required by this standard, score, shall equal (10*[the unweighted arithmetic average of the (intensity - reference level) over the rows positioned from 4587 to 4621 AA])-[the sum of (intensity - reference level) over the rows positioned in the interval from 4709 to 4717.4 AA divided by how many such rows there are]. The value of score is 1.0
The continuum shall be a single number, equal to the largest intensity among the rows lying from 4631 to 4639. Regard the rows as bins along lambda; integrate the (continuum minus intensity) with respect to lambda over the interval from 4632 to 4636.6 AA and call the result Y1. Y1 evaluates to 2.4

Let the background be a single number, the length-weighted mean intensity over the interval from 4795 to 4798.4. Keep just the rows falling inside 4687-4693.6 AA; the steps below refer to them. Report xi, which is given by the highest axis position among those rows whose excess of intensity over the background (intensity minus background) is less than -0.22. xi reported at 4693.01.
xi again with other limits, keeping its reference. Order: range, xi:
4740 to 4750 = 4746.25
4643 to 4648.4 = 4647.84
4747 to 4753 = 4750.63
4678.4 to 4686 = 4685.45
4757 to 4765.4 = 4763.77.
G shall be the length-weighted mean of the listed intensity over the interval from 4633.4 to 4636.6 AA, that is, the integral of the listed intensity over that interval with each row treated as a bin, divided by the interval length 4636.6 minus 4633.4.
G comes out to 4.56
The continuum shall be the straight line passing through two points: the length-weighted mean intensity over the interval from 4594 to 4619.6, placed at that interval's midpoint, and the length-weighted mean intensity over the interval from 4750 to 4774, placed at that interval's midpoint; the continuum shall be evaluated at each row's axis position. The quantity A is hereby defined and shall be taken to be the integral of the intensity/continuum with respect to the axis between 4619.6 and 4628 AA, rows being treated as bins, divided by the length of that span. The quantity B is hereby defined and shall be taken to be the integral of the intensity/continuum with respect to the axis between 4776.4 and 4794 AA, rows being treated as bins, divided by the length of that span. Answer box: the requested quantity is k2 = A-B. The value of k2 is 0.01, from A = 1.02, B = 1.01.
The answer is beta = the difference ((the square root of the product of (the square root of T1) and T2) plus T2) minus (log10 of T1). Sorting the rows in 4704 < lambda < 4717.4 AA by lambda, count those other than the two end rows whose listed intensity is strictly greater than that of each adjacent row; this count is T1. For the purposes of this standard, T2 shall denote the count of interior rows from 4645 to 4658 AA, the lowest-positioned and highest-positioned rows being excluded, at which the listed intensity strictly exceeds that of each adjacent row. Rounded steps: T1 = 3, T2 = 4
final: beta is 6.2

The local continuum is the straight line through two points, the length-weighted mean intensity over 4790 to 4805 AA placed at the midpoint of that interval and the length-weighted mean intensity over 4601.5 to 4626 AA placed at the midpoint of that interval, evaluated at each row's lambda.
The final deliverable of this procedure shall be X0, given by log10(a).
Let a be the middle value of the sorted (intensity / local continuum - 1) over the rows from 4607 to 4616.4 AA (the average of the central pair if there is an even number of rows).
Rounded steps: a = 0.007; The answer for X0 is -2.13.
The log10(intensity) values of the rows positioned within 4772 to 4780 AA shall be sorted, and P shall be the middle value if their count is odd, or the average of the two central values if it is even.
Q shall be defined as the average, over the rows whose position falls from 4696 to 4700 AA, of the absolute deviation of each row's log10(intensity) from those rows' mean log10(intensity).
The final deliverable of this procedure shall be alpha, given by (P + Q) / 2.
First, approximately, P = 0.70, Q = 0.013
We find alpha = 0.355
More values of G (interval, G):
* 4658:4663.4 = 4.77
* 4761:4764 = 4.81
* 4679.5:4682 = 4.38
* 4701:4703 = 4.53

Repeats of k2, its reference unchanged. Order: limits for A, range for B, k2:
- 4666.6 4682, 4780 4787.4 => -0.13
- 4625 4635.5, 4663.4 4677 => 0.10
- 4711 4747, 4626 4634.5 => 0.00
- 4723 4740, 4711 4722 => 0.02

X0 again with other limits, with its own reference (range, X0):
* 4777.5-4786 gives -1.78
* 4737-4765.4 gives -2.43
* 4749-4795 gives -1.93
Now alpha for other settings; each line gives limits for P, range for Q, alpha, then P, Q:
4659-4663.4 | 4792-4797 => 0.342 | 0.66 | 0.021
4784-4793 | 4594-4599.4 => 0.350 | 0.69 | 0.009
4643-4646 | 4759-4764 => 0.338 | 0.66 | 0.018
